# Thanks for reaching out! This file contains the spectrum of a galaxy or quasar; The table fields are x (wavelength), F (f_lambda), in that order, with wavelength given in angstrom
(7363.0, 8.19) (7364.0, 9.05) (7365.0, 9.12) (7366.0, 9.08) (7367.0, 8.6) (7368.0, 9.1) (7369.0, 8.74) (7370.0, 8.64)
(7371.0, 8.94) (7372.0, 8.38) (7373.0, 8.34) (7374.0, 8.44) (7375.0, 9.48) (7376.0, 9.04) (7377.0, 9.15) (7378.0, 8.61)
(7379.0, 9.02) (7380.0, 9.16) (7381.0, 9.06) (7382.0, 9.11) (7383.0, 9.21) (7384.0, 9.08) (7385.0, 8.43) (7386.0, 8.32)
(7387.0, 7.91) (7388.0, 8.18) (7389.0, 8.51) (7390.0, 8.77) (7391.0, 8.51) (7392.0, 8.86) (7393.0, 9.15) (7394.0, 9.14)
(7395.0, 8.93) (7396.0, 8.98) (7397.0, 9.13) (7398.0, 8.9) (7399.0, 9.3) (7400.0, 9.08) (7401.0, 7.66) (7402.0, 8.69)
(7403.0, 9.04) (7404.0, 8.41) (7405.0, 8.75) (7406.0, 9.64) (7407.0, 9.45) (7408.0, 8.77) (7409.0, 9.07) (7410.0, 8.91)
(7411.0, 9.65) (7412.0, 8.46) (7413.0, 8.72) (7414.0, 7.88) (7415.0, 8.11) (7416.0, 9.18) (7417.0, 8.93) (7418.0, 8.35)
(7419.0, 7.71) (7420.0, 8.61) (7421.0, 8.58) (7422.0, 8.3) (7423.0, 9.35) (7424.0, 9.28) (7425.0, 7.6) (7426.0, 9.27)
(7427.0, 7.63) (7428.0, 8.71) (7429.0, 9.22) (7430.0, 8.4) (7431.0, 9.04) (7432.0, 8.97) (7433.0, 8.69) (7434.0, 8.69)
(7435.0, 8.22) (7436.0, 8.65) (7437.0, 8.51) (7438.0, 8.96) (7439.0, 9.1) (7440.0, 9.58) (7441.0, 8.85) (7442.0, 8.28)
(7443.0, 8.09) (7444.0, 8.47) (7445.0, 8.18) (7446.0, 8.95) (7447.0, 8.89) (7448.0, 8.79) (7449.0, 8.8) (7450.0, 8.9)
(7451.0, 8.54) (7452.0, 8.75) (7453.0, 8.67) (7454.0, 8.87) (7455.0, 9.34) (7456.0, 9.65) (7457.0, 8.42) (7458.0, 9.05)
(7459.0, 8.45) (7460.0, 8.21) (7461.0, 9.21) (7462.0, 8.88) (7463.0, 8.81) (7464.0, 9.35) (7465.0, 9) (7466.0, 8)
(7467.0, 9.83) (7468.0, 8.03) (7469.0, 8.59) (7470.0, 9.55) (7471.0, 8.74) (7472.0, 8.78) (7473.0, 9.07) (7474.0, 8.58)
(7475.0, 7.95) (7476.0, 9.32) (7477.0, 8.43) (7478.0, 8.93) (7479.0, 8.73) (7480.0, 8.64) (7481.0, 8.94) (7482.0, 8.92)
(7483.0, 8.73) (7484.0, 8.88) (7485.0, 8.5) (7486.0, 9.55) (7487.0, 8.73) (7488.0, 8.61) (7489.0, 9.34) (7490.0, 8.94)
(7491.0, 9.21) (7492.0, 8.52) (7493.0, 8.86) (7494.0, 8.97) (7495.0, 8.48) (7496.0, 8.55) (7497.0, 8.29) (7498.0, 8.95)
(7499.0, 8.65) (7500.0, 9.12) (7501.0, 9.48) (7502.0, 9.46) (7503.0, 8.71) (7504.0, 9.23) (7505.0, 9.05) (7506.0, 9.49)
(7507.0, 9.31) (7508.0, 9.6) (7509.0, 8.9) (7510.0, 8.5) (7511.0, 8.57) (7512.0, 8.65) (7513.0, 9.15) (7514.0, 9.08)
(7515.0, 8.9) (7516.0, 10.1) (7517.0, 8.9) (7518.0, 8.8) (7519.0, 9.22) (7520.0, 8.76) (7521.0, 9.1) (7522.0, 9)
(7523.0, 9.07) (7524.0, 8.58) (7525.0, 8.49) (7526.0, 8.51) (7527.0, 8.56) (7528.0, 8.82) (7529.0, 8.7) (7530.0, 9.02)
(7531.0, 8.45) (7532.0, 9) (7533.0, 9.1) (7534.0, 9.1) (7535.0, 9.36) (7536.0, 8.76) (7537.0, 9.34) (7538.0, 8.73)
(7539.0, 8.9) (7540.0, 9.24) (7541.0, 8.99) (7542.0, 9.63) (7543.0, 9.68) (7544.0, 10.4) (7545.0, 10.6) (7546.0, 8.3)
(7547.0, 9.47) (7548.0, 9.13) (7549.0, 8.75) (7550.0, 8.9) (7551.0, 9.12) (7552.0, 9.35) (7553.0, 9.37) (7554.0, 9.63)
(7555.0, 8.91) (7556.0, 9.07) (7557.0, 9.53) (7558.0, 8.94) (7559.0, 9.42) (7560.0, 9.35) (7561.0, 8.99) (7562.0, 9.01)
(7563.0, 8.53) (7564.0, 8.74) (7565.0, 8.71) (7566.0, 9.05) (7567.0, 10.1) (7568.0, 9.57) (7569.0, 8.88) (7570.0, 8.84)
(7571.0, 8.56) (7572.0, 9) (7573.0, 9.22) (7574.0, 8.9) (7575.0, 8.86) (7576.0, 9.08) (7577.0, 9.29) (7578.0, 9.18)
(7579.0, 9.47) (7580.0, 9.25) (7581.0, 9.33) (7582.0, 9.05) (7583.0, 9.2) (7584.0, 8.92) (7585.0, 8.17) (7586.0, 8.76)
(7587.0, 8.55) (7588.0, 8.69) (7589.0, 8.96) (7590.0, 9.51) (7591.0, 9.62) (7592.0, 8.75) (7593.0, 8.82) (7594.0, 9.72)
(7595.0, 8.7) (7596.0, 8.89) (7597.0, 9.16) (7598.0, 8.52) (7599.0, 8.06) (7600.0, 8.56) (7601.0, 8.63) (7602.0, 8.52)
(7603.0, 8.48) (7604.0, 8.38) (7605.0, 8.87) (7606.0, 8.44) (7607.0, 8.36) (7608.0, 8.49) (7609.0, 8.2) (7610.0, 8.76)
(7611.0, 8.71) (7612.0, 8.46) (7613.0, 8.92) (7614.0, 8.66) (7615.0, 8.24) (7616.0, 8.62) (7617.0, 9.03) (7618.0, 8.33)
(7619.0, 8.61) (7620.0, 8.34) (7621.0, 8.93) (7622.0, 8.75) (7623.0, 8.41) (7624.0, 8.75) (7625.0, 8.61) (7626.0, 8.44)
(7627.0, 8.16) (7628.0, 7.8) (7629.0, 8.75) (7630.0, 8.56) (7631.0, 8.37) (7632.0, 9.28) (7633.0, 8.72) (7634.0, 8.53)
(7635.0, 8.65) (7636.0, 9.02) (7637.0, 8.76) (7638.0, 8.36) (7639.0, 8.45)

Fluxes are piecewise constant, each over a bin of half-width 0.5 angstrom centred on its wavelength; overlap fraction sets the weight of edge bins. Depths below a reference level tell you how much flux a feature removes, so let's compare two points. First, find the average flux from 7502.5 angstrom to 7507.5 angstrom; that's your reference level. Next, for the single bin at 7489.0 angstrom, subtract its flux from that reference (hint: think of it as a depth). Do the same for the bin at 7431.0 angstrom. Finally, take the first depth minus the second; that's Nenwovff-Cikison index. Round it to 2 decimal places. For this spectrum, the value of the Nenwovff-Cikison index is -0.30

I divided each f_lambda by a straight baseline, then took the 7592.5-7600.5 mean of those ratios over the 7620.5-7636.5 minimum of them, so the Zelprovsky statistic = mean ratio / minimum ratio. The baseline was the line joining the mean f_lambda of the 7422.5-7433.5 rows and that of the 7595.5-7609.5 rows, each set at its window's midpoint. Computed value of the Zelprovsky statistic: 1.12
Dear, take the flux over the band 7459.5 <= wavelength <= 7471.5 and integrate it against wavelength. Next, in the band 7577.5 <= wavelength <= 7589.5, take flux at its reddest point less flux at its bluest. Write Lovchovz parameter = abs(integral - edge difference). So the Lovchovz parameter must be 106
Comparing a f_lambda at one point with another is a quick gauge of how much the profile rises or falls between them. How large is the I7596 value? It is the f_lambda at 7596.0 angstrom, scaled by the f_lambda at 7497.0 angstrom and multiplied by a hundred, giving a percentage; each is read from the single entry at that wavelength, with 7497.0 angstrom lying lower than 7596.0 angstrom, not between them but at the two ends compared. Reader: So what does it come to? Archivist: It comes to 107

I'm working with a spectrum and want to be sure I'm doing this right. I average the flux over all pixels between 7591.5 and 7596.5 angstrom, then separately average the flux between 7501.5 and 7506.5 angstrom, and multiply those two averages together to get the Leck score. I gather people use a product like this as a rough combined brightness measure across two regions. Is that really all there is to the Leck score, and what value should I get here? 82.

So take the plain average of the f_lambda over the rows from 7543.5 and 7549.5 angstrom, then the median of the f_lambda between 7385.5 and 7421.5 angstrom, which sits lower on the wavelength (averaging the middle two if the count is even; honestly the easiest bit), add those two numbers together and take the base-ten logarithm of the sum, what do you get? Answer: 1.26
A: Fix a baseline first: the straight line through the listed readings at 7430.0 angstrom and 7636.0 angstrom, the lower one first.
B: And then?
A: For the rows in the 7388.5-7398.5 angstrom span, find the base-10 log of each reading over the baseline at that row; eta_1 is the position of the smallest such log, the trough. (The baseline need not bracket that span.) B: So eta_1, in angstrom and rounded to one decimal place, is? 7391.0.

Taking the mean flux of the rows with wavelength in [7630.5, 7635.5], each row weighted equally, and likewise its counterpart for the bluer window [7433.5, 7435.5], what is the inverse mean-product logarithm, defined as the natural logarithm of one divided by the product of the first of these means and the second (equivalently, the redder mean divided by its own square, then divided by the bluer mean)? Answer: -4.30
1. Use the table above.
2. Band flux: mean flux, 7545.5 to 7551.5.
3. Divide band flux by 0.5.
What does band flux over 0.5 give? 17.9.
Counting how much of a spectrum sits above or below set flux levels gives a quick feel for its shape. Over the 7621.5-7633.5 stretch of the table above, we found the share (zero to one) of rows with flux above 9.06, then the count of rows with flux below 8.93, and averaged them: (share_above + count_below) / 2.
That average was 6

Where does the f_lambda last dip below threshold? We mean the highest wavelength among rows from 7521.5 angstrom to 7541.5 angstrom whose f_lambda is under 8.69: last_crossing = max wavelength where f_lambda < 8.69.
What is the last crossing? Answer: 7531.0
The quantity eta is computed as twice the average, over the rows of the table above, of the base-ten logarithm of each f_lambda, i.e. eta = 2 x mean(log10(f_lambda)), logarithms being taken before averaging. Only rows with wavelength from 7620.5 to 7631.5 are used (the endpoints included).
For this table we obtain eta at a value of 1.859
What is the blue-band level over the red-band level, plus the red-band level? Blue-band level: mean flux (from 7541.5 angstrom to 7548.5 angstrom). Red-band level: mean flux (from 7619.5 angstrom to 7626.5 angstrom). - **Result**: 9.7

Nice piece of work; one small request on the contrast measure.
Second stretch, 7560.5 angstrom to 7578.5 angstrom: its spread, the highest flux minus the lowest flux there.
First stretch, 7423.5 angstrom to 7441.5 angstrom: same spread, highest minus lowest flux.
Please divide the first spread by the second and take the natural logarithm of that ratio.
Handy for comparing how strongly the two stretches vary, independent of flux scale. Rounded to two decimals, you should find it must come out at 0.23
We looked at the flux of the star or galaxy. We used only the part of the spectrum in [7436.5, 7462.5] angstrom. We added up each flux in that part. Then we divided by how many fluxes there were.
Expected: 8.78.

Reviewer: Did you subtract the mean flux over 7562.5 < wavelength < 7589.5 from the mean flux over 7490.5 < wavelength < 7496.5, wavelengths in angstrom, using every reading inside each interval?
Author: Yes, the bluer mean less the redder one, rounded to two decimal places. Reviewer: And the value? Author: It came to -0.23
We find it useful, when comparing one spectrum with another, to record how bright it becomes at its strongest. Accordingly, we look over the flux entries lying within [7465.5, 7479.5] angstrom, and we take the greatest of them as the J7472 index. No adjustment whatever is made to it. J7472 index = 9.83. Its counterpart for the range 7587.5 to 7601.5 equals 9.72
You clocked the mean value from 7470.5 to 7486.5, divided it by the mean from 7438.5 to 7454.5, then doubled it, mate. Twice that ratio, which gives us 2.01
